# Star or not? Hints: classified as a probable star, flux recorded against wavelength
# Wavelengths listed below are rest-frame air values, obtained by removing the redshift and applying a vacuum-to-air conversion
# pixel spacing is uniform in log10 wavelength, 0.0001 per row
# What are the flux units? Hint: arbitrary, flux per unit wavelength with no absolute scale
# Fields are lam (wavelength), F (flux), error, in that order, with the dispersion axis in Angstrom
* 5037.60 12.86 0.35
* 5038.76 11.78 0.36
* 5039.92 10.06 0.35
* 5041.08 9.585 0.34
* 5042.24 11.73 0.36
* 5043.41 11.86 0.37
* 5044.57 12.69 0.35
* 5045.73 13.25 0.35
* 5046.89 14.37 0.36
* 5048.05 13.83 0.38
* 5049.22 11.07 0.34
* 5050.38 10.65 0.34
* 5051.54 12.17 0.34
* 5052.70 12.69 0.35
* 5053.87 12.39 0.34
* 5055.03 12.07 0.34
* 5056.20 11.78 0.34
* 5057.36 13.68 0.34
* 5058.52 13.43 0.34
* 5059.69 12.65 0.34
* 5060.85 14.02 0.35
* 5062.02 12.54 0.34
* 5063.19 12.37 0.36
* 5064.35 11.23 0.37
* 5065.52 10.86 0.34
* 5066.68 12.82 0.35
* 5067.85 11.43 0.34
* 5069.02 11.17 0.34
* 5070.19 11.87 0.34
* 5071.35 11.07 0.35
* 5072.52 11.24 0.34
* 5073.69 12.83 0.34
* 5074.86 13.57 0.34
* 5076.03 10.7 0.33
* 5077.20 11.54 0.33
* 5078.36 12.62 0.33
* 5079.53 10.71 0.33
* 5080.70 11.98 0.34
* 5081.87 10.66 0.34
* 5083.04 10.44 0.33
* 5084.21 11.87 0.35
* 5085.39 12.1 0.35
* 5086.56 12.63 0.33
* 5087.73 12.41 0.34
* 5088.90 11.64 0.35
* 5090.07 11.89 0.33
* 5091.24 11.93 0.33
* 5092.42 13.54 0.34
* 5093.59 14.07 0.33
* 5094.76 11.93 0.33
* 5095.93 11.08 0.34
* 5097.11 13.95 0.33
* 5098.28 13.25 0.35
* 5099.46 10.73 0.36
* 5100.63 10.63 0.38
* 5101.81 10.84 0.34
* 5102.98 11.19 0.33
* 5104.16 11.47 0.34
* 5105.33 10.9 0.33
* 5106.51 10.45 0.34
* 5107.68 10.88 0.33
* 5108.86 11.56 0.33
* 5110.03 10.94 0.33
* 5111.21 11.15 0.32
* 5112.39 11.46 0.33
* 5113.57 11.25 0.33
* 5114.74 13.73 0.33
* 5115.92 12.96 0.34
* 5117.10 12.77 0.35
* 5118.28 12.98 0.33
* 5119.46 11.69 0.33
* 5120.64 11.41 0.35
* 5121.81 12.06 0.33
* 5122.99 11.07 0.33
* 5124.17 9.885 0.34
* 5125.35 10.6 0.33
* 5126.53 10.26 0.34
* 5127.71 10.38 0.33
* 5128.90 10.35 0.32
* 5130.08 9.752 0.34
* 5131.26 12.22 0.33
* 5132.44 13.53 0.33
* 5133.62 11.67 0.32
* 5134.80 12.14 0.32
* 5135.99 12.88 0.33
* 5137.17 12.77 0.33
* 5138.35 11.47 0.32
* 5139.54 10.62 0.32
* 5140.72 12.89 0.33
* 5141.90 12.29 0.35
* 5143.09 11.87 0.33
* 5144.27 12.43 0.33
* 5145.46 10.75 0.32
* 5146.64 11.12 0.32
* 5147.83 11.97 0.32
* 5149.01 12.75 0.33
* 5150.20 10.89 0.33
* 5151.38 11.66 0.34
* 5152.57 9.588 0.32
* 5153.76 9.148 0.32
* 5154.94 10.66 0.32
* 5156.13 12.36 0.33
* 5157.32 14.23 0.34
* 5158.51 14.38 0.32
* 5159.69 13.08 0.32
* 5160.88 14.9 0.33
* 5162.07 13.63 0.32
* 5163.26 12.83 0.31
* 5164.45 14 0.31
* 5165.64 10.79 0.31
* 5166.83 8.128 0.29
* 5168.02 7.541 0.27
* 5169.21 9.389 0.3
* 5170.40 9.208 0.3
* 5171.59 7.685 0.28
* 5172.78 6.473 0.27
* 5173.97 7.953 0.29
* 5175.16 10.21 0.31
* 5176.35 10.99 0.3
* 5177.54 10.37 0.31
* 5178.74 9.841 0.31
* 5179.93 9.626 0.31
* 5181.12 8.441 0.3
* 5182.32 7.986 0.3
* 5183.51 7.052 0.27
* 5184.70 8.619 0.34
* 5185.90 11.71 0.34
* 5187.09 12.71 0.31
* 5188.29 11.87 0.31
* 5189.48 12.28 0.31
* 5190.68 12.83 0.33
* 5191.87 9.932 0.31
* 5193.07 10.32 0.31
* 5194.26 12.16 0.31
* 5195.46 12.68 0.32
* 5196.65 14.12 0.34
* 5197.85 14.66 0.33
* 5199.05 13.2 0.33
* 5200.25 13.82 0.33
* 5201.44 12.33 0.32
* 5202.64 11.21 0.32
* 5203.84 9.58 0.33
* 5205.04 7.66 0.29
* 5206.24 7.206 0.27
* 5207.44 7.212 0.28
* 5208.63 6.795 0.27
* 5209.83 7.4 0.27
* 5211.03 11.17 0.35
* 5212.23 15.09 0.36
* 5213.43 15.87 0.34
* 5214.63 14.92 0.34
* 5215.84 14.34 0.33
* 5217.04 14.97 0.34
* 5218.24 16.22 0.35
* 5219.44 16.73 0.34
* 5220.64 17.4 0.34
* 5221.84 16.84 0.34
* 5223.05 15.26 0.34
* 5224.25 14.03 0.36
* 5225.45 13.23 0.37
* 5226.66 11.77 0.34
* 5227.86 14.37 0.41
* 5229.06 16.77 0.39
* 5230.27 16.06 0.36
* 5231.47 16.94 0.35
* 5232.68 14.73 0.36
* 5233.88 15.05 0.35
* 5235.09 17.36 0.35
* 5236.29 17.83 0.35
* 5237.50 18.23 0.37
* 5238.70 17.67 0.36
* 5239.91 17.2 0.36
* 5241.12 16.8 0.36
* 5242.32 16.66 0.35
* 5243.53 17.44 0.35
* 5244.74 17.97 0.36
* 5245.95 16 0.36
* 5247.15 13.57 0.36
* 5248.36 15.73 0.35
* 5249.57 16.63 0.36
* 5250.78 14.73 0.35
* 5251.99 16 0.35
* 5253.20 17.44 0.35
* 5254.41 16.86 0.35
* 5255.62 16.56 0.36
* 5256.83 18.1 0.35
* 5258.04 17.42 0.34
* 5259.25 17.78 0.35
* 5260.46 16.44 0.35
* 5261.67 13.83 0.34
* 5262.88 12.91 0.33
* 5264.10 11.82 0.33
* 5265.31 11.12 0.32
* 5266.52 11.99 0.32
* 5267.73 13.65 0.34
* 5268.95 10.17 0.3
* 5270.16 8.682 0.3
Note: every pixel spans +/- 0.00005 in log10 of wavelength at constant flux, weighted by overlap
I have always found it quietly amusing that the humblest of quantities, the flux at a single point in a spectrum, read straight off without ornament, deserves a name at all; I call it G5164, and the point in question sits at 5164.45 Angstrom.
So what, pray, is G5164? 14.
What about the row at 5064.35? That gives 11.23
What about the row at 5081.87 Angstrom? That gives 10.66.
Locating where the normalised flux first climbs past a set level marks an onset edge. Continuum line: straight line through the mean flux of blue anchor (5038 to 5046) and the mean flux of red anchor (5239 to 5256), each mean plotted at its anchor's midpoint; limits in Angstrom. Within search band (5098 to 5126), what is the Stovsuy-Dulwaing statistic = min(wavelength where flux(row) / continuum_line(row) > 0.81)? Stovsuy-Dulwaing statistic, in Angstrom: 5098.28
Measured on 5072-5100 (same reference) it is 5072.52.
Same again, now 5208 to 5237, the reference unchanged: 5212.23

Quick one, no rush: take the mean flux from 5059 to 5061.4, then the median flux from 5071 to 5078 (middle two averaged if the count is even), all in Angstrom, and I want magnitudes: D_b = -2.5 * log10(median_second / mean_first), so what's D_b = 0.17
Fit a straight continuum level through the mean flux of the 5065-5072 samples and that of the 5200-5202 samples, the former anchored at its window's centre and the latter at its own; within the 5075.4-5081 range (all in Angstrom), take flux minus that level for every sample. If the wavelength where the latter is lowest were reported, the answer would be 5079.53 Angstrom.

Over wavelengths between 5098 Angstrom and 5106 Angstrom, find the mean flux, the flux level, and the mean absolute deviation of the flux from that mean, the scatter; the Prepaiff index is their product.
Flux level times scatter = 6.9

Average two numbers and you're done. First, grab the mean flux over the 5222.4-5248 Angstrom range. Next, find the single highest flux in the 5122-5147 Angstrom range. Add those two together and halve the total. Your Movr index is 14.7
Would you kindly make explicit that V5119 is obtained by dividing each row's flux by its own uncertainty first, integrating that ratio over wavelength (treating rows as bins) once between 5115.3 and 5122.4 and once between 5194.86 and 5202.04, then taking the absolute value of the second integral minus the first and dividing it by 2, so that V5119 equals 18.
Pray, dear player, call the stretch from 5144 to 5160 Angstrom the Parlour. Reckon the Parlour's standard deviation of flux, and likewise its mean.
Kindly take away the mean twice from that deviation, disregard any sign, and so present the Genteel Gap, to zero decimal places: 22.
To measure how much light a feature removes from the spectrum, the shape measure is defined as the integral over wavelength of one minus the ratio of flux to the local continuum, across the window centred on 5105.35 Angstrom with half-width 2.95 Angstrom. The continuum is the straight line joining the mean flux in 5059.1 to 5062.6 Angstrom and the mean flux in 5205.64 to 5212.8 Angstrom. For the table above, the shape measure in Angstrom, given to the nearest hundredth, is 0.45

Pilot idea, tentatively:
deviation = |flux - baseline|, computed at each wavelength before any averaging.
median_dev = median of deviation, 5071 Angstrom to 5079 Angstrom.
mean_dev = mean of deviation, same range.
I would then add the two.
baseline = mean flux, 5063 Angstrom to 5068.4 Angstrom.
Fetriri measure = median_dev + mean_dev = 1.8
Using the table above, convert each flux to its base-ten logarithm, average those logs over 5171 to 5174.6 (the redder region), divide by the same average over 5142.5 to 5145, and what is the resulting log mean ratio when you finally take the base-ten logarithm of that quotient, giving -0.10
